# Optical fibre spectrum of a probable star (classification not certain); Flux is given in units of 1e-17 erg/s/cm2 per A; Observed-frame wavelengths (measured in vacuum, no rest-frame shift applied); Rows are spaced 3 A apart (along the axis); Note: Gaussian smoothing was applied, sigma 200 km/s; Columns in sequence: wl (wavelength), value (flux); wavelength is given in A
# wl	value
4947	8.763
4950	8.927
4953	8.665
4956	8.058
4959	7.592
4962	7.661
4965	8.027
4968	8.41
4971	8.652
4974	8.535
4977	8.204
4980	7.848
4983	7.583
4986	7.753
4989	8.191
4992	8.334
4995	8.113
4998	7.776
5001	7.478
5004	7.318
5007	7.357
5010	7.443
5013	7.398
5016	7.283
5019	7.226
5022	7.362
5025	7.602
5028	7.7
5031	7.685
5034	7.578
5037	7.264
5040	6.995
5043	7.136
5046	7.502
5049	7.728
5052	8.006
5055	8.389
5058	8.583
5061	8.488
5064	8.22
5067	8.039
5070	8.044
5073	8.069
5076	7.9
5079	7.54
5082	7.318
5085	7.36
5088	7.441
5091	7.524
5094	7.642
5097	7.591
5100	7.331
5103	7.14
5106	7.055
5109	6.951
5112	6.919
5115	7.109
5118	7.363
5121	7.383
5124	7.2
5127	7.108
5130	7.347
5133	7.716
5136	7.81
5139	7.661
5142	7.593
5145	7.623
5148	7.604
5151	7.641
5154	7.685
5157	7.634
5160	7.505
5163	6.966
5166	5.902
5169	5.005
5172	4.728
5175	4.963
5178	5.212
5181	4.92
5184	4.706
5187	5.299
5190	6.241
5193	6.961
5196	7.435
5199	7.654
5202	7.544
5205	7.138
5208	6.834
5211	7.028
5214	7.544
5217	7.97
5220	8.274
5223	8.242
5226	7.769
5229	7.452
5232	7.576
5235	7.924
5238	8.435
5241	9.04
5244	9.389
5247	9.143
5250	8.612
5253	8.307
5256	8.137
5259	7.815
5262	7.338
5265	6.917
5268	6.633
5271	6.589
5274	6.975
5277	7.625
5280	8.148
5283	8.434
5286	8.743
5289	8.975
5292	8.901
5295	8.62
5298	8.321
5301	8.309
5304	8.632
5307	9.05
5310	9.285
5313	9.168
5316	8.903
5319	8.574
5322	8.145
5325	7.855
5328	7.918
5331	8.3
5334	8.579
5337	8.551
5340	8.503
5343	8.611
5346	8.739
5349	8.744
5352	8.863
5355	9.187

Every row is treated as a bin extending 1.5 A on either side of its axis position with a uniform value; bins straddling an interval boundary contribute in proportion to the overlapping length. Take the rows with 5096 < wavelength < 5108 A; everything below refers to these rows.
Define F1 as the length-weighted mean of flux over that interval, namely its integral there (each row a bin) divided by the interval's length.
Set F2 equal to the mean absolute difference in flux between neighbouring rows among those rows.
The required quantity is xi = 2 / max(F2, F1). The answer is 0.276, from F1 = 7.3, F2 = 0.18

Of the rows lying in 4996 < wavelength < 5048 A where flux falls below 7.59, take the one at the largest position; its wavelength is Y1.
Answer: 5046 A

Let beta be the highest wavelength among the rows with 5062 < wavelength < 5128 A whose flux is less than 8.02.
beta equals 5127 A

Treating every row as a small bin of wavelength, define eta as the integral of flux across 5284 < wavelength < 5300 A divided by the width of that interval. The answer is 8.69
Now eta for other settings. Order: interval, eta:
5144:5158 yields 7.64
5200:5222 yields 7.50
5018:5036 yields 7.53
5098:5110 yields 7.15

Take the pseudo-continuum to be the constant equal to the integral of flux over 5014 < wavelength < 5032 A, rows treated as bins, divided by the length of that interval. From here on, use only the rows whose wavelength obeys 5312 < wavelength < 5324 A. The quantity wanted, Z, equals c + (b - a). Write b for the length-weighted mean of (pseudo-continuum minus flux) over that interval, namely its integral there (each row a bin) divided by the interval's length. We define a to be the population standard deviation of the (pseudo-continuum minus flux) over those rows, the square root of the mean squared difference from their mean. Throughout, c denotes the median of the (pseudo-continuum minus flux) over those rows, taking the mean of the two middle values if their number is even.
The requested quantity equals -2.8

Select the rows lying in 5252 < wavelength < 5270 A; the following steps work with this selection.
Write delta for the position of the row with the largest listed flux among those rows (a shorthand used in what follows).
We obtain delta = 5253 A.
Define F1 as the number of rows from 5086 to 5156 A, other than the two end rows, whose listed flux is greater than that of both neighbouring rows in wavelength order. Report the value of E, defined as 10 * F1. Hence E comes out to 40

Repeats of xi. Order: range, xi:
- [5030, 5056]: 0.264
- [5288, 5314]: 0.227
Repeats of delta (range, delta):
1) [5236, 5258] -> 5244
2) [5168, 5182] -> 5178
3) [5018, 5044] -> 5028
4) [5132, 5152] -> 5136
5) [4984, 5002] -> 4992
